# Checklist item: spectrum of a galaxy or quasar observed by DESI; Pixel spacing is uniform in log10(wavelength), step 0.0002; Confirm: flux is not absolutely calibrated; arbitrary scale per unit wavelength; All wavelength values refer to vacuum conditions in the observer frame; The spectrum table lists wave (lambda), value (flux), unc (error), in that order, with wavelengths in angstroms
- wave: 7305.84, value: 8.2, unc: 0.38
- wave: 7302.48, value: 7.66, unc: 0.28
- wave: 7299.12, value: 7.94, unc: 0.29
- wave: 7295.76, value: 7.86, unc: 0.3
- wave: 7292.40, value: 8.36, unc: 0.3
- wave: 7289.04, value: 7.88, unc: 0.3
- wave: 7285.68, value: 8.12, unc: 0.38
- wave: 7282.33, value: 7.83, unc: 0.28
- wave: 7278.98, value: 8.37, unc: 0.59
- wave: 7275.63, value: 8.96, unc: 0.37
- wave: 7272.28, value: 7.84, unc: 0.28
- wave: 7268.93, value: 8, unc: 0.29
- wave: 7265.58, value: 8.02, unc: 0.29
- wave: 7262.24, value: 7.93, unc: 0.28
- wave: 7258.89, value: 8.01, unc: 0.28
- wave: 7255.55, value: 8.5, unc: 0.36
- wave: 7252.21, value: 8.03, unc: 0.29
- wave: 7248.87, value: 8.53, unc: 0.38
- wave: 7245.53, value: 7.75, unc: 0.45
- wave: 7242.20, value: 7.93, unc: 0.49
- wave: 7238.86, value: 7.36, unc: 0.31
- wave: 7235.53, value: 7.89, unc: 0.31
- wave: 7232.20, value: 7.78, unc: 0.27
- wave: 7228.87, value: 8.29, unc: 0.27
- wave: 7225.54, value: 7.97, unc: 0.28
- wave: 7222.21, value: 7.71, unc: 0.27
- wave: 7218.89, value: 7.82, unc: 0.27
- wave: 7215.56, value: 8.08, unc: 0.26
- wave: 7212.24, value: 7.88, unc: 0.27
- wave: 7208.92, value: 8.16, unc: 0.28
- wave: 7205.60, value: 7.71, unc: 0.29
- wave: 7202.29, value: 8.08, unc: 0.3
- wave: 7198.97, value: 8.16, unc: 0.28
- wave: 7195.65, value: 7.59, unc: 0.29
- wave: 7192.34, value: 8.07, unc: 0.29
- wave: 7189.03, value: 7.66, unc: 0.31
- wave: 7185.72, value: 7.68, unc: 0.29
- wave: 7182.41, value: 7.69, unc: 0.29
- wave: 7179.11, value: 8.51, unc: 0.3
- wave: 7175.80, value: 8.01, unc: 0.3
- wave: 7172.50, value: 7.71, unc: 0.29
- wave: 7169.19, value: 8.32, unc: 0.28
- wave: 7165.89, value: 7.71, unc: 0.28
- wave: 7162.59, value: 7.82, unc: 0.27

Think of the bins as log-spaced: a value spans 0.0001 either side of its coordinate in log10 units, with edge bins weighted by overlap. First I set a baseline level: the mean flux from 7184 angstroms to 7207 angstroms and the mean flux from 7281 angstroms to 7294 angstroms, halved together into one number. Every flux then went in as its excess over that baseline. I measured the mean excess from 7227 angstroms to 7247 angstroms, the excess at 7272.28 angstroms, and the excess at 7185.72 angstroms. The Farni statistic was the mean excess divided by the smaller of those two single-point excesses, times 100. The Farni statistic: 43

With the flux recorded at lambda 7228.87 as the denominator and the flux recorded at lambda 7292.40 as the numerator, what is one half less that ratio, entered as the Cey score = -0.508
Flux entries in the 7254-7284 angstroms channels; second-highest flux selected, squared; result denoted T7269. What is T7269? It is 72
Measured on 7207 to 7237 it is 67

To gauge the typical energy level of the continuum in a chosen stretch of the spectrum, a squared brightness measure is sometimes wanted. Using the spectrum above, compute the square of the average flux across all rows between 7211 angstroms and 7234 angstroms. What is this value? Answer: 62.9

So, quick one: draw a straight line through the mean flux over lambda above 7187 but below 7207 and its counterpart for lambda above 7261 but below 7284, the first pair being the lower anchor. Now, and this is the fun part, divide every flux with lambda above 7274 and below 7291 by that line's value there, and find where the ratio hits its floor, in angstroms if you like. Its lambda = 7282.33 angstroms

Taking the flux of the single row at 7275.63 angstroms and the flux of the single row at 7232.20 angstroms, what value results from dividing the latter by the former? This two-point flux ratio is 0.87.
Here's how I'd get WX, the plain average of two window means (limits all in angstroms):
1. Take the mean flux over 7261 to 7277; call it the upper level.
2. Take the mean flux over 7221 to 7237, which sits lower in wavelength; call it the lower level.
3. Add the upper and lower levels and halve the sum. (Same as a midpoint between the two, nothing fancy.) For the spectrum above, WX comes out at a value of 8.04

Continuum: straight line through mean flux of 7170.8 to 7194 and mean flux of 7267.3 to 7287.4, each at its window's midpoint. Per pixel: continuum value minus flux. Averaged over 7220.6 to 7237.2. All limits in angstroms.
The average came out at 0.11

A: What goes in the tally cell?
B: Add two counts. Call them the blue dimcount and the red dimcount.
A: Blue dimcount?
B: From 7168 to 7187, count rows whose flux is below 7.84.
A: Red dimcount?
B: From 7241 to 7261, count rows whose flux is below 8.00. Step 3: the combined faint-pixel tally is 5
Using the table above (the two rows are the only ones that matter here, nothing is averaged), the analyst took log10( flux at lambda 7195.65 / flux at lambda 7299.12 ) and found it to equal -0.020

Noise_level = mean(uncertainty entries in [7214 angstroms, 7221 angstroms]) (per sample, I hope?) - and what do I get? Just 0.265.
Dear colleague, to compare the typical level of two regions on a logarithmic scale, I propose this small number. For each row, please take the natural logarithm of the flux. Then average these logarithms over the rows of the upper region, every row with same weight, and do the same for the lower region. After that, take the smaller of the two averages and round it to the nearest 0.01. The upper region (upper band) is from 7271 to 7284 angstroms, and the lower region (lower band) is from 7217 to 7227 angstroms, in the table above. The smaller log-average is 2.06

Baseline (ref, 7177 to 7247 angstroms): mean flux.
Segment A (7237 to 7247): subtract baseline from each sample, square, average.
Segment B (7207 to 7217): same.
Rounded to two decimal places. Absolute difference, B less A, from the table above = 0.07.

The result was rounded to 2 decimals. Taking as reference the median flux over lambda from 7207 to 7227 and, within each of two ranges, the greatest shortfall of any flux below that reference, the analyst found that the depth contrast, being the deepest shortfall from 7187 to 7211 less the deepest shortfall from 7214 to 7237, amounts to 0.12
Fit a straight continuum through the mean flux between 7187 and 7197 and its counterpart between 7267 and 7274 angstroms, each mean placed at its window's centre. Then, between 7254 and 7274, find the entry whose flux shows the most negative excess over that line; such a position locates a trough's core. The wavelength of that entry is 7272.28 angstroms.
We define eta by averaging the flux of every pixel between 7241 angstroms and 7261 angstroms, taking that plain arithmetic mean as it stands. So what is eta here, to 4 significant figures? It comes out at 8.125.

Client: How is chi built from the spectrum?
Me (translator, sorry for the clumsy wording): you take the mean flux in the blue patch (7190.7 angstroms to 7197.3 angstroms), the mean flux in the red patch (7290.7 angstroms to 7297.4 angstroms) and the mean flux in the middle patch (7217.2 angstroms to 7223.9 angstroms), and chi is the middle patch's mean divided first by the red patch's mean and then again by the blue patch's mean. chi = 0.122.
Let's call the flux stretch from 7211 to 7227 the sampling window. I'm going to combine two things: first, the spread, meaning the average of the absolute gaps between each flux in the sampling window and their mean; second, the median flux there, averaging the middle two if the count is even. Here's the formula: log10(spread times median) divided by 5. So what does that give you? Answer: -0.02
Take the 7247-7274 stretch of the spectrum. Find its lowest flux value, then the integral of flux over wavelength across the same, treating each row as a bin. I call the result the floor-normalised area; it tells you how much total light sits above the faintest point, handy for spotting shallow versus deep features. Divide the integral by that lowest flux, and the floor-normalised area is 28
